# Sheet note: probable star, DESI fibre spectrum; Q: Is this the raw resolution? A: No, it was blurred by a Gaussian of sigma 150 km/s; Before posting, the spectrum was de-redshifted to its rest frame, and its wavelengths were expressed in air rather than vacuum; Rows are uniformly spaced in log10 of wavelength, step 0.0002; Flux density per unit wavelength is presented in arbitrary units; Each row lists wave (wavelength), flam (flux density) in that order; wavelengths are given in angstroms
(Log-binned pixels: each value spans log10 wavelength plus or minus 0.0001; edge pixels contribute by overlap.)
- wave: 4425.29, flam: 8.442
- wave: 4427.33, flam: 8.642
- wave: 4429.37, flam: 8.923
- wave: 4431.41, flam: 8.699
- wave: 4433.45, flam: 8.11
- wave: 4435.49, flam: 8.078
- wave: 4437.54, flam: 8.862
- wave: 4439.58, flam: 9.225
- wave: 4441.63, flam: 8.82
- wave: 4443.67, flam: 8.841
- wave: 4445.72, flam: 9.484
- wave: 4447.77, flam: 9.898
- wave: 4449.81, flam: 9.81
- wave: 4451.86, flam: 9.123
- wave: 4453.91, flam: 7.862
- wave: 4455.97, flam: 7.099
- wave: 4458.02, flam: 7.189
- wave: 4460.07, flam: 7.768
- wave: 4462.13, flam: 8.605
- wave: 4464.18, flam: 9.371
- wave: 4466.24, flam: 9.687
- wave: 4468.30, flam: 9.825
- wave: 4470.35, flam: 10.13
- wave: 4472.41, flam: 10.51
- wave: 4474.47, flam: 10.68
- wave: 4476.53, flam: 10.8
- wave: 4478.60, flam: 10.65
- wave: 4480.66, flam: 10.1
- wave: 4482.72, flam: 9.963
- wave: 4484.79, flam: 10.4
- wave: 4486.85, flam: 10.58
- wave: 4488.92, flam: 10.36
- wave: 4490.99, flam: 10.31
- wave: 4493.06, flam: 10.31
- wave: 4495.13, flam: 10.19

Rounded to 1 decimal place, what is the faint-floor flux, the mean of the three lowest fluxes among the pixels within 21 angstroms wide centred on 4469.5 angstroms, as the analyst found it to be 8.6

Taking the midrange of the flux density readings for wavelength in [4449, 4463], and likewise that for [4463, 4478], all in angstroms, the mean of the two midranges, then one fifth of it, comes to 1.85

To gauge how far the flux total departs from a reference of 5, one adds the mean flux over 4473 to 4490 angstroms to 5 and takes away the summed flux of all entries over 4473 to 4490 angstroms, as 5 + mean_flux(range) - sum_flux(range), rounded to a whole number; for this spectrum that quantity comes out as -68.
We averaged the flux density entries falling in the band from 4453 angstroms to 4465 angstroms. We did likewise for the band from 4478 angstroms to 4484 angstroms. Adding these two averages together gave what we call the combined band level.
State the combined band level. 18.2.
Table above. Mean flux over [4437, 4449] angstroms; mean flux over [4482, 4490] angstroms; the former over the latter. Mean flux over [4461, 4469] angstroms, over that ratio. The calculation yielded 10.5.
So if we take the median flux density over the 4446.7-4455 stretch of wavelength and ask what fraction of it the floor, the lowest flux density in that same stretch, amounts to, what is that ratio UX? 0.83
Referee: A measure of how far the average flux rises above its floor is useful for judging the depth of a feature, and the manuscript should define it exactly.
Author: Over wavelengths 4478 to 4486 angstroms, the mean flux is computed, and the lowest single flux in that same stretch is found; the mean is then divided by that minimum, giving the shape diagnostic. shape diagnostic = 1.03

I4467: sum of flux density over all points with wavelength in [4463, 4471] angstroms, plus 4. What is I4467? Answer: 43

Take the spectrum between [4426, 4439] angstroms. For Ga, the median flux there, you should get 8.7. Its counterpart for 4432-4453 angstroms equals 9.0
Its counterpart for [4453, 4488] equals 10.0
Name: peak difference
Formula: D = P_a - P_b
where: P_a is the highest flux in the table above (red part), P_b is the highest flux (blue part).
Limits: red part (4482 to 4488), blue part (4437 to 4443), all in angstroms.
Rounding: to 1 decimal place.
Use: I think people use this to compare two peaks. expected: 1.4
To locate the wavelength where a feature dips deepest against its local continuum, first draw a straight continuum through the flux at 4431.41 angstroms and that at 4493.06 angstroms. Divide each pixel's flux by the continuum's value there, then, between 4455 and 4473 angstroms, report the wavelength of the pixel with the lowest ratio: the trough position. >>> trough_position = 4455.97 angstroms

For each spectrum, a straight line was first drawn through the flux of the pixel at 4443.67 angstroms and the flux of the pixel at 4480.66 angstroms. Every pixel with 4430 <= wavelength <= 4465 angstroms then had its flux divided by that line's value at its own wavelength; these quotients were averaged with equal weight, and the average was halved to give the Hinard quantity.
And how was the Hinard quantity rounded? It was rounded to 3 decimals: 0.482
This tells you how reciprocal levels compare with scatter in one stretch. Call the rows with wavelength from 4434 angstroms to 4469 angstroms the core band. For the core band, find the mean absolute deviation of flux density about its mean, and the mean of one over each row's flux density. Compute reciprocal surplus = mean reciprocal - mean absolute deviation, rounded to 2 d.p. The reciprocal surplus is -0.61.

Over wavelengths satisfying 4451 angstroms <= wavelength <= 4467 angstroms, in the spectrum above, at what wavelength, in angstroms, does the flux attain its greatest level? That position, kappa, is 4466.24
